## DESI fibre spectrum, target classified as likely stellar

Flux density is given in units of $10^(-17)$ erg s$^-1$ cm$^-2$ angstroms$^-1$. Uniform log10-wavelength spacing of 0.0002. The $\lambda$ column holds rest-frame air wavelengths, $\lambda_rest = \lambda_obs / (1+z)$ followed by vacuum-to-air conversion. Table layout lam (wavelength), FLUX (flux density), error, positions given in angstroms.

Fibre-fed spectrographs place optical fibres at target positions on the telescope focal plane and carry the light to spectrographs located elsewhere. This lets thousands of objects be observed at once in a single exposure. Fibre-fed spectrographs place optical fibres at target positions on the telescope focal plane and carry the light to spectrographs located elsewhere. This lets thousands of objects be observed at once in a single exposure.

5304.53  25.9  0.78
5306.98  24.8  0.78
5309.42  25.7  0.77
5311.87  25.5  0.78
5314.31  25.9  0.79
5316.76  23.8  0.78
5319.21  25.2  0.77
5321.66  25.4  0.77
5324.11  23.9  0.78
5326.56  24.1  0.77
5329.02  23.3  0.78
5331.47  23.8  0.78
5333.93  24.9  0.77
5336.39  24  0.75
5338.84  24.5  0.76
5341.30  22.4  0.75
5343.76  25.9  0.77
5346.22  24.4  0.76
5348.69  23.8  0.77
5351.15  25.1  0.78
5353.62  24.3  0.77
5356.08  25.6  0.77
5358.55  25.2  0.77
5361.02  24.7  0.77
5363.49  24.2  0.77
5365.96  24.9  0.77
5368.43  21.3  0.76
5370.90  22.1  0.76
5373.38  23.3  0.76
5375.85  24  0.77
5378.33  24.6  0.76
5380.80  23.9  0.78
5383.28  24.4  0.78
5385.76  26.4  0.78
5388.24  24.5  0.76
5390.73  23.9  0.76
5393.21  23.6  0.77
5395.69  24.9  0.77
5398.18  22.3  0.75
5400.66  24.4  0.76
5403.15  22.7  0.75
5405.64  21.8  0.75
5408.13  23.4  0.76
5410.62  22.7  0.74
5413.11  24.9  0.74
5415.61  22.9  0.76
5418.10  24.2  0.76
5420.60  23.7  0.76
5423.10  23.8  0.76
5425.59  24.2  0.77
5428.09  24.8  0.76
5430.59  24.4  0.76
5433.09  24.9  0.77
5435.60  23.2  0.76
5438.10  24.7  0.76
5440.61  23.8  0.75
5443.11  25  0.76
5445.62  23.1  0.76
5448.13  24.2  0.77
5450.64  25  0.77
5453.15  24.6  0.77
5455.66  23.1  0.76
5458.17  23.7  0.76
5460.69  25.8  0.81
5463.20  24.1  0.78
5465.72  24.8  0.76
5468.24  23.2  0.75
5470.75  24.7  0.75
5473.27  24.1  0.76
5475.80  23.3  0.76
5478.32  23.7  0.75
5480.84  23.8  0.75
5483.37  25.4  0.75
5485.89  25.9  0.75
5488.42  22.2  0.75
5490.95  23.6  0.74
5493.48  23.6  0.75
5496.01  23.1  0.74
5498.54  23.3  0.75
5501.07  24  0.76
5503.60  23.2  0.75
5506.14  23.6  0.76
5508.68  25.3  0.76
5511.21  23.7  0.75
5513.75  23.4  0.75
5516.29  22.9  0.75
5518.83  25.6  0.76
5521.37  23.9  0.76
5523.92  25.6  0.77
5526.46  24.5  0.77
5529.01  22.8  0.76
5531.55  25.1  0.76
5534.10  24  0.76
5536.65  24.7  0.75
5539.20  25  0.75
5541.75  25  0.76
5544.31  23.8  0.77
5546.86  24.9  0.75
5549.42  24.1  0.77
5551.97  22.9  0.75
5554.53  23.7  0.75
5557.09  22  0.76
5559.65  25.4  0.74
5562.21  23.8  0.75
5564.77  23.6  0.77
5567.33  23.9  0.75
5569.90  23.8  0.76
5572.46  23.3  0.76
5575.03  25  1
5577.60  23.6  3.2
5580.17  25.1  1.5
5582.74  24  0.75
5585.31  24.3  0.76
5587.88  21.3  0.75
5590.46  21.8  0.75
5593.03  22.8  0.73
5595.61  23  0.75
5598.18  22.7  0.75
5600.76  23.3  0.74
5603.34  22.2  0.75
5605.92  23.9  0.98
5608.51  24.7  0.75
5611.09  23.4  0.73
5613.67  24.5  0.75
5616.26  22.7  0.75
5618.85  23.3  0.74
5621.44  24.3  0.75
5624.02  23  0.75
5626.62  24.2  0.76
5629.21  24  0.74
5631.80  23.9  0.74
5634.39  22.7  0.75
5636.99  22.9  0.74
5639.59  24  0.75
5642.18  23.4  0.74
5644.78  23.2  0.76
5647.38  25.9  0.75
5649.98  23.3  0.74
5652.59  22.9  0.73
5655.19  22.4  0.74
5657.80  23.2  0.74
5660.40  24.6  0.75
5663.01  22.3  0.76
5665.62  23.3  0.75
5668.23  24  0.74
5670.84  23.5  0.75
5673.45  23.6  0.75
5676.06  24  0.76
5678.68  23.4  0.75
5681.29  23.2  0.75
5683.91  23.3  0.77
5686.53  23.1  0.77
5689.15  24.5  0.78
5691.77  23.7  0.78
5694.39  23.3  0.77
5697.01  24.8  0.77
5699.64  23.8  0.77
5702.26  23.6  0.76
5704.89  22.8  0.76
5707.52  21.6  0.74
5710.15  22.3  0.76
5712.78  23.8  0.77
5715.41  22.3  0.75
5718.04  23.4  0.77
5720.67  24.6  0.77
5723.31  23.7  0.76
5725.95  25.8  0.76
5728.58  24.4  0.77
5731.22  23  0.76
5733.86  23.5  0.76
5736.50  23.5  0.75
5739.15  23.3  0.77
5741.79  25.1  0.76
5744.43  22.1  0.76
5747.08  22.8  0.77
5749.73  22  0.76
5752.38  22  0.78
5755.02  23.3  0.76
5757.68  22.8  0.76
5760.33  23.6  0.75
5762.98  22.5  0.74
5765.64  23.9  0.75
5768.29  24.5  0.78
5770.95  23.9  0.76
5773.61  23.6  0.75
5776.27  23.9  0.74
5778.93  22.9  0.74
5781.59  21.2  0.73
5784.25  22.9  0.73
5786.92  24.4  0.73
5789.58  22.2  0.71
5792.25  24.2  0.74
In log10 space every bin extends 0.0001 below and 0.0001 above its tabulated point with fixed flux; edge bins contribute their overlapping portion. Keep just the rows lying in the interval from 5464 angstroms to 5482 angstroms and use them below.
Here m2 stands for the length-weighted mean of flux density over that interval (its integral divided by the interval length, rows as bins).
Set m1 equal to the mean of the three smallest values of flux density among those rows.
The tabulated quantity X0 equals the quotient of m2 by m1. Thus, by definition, 1.02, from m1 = 23.4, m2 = 23.9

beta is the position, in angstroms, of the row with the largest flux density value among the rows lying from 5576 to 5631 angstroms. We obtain 5580.17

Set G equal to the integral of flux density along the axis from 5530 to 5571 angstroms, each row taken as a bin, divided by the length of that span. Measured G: 24.1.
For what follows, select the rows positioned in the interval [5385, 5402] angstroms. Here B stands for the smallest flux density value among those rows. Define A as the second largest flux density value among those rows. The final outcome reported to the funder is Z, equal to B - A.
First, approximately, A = 24.9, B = 22.3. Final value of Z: -2.6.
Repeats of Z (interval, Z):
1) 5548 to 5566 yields -2.1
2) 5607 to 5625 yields -1.8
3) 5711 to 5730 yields -2.3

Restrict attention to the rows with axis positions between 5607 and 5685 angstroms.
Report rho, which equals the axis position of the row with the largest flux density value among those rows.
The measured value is 5647.38 angstroms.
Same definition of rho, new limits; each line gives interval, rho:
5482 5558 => 5485.89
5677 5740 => 5725.95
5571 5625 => 5580.17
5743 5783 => 5768.29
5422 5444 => 5443.11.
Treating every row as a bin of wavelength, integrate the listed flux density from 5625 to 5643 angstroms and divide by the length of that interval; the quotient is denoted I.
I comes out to 23.6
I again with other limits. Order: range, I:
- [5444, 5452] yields 24.1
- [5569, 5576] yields 24.0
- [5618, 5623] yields 23.8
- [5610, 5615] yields 24.0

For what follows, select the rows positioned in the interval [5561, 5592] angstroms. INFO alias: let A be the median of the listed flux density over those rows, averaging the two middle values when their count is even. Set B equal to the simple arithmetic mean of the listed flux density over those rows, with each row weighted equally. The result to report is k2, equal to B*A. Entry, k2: 562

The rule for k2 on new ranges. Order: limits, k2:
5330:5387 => 592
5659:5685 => 552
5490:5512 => 560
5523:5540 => 606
